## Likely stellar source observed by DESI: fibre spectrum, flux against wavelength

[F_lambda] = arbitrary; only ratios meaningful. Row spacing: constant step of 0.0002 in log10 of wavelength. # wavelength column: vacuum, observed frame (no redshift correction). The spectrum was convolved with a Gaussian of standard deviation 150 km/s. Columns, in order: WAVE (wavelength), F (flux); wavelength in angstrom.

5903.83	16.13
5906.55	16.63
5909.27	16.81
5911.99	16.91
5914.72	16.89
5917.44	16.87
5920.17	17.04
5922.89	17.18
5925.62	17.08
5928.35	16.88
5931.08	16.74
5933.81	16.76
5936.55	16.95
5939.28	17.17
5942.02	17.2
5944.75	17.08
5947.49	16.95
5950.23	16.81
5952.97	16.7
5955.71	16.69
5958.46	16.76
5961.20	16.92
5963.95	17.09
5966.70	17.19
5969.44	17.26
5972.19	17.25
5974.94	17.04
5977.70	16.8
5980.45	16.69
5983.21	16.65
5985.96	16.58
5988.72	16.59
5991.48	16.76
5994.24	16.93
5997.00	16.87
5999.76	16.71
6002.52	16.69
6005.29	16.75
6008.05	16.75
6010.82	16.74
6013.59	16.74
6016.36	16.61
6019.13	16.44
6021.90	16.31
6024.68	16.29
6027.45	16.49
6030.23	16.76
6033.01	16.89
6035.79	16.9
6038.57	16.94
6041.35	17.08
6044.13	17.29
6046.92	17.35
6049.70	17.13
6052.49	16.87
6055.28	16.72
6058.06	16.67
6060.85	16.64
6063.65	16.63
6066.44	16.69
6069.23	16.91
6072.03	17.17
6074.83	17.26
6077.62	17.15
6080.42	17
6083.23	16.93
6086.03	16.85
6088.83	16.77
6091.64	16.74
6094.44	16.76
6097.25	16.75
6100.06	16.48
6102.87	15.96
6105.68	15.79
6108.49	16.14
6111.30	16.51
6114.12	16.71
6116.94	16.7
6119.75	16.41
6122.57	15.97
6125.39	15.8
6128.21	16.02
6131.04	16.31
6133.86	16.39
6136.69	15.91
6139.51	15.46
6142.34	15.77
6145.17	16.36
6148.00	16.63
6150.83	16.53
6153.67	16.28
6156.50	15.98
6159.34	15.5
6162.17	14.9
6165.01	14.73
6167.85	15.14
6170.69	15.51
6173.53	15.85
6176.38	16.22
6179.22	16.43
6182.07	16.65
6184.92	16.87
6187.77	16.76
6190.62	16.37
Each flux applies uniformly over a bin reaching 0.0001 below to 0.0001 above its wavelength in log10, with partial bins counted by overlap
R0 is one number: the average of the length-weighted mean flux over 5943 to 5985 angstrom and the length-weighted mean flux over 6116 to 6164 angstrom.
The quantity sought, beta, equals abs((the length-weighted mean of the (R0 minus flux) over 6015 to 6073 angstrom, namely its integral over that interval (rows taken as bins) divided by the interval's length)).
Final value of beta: 0.31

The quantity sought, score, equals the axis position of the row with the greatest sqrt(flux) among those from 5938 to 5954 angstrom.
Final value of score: 5942.02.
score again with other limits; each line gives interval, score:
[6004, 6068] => 6046.92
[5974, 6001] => 5974.94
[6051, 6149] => 6074.83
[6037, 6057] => 6046.92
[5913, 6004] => 5969.44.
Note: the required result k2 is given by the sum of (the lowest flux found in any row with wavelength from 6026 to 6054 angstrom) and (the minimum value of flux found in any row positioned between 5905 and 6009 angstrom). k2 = 33.1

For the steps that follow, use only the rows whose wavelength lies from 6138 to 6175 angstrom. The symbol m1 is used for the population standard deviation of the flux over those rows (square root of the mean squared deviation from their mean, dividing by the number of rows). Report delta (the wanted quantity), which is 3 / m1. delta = 5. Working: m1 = 0.58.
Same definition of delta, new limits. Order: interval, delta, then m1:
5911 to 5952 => 21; 0.15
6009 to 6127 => 8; 0.37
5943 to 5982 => 15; 0.20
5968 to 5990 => 11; 0.27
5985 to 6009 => 28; 0.11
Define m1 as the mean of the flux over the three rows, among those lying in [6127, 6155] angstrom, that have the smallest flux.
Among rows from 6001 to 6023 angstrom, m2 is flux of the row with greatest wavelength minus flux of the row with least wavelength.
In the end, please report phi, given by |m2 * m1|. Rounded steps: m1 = 15.7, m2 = -0.38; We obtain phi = 6.0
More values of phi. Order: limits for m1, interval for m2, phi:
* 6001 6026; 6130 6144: 8.8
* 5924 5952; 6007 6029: 4.4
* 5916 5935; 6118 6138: 8.4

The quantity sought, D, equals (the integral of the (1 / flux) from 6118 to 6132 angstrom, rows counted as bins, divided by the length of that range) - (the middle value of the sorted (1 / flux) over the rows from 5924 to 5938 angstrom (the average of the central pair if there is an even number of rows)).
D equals 0.0028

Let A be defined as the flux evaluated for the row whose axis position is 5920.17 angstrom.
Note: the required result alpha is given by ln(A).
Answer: 2.84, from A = 17.04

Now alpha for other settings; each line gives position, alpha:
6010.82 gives 2.82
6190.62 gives 2.80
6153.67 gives 2.79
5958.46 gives 2.82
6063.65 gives 2.81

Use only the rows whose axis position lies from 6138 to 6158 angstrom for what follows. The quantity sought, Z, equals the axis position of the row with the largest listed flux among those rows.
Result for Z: 6148.00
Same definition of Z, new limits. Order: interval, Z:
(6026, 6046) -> 6044.13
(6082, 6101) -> 6083.23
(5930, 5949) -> 5942.02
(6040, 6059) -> 6046.92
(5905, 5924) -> 5922.89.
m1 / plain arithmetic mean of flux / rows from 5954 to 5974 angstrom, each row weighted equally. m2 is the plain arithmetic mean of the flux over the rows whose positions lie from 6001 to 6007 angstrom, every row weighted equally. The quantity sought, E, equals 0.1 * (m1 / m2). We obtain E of 0.102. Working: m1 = 17.0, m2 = 16.7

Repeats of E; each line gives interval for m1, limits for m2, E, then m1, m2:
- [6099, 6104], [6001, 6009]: 0.097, 16.2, 16.7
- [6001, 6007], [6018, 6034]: 0.101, 16.7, 16.5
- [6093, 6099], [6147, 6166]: 0.106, 16.8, 15.8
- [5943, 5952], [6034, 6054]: 0.099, 16.9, 17.1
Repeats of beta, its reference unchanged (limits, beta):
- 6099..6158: 0.29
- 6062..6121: 0.20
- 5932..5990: 0.43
